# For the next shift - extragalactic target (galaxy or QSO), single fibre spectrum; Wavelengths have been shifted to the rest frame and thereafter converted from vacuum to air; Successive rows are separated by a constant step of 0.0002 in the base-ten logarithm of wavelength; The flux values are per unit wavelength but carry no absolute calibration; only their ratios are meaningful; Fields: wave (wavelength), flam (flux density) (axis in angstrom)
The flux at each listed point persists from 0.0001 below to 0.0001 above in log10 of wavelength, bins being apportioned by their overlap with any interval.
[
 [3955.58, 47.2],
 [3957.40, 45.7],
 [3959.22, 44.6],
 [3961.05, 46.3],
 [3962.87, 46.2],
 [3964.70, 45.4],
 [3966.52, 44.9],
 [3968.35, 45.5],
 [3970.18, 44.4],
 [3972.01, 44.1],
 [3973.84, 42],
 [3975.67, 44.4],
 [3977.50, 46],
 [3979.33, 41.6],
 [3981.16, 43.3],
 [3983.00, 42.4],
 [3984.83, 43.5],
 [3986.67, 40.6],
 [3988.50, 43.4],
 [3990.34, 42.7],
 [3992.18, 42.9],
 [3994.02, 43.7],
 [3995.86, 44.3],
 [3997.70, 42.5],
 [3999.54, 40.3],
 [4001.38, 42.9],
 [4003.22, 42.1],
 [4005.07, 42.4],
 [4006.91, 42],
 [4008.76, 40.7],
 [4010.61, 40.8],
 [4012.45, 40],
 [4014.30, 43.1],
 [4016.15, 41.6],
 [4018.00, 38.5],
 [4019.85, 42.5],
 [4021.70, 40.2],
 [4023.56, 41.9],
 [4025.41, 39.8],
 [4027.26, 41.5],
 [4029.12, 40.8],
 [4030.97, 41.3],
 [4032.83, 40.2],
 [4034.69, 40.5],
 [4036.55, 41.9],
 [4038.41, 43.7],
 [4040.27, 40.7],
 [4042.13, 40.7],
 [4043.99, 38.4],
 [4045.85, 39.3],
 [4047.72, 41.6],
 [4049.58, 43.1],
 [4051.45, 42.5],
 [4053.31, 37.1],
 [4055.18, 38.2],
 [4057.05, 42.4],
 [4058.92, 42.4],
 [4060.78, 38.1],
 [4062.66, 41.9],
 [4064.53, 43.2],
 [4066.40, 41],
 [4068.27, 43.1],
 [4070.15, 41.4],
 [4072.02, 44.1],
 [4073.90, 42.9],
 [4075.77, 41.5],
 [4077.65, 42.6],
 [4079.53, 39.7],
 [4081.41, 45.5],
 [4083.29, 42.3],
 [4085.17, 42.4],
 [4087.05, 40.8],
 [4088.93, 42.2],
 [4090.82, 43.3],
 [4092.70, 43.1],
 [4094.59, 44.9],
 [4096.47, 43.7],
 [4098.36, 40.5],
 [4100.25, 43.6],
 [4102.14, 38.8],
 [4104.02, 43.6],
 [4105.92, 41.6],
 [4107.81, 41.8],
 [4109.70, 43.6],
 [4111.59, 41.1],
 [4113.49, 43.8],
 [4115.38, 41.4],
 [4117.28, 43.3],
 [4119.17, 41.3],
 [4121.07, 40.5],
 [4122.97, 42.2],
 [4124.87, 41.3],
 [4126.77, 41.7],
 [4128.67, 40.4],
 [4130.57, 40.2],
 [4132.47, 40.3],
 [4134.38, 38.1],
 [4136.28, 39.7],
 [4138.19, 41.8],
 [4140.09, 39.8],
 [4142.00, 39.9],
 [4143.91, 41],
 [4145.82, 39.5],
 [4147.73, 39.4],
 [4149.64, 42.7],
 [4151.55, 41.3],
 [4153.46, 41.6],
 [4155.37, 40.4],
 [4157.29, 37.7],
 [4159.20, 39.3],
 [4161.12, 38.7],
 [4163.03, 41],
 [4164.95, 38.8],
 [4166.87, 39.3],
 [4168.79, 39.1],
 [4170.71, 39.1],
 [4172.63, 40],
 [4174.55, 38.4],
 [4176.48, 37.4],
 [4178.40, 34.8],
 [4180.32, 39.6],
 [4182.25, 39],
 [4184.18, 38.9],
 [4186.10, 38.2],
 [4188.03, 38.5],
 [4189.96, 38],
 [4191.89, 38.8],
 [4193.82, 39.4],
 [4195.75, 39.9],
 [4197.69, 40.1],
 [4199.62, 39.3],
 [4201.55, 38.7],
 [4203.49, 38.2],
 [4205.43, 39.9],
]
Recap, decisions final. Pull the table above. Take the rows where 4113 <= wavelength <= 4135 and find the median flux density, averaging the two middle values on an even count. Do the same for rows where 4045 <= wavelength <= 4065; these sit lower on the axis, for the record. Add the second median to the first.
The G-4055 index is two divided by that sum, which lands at 0.0240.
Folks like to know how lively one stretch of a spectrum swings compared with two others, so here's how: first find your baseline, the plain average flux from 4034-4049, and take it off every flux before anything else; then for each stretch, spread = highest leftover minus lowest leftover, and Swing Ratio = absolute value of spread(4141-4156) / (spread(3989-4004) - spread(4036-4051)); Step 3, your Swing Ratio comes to 2.5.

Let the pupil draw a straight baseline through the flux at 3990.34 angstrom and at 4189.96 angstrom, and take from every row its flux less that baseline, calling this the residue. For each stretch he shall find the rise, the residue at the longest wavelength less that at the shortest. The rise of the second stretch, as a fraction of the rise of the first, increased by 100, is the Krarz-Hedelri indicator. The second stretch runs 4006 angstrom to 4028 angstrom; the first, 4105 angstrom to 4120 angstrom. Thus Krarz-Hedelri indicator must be 98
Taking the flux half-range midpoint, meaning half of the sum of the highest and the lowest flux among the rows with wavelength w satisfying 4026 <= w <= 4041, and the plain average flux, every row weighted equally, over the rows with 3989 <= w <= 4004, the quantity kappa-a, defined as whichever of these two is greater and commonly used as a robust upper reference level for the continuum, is 42.7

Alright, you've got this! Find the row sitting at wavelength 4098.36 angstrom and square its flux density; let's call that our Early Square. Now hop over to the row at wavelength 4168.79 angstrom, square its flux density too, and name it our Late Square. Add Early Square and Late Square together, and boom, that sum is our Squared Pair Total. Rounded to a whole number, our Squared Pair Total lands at 3169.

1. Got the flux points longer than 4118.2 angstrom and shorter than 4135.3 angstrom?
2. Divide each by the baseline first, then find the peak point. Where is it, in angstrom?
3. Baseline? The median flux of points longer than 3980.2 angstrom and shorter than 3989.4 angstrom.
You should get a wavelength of 4122.97 angstrom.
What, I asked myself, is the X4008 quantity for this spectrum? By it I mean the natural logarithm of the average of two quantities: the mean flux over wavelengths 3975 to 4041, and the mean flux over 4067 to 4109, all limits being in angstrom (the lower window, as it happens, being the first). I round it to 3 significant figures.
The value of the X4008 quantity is 3.74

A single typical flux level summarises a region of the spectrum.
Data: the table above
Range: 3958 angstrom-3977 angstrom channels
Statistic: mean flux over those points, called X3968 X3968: 44.8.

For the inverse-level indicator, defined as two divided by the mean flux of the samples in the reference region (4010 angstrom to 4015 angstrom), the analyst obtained 0.0484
